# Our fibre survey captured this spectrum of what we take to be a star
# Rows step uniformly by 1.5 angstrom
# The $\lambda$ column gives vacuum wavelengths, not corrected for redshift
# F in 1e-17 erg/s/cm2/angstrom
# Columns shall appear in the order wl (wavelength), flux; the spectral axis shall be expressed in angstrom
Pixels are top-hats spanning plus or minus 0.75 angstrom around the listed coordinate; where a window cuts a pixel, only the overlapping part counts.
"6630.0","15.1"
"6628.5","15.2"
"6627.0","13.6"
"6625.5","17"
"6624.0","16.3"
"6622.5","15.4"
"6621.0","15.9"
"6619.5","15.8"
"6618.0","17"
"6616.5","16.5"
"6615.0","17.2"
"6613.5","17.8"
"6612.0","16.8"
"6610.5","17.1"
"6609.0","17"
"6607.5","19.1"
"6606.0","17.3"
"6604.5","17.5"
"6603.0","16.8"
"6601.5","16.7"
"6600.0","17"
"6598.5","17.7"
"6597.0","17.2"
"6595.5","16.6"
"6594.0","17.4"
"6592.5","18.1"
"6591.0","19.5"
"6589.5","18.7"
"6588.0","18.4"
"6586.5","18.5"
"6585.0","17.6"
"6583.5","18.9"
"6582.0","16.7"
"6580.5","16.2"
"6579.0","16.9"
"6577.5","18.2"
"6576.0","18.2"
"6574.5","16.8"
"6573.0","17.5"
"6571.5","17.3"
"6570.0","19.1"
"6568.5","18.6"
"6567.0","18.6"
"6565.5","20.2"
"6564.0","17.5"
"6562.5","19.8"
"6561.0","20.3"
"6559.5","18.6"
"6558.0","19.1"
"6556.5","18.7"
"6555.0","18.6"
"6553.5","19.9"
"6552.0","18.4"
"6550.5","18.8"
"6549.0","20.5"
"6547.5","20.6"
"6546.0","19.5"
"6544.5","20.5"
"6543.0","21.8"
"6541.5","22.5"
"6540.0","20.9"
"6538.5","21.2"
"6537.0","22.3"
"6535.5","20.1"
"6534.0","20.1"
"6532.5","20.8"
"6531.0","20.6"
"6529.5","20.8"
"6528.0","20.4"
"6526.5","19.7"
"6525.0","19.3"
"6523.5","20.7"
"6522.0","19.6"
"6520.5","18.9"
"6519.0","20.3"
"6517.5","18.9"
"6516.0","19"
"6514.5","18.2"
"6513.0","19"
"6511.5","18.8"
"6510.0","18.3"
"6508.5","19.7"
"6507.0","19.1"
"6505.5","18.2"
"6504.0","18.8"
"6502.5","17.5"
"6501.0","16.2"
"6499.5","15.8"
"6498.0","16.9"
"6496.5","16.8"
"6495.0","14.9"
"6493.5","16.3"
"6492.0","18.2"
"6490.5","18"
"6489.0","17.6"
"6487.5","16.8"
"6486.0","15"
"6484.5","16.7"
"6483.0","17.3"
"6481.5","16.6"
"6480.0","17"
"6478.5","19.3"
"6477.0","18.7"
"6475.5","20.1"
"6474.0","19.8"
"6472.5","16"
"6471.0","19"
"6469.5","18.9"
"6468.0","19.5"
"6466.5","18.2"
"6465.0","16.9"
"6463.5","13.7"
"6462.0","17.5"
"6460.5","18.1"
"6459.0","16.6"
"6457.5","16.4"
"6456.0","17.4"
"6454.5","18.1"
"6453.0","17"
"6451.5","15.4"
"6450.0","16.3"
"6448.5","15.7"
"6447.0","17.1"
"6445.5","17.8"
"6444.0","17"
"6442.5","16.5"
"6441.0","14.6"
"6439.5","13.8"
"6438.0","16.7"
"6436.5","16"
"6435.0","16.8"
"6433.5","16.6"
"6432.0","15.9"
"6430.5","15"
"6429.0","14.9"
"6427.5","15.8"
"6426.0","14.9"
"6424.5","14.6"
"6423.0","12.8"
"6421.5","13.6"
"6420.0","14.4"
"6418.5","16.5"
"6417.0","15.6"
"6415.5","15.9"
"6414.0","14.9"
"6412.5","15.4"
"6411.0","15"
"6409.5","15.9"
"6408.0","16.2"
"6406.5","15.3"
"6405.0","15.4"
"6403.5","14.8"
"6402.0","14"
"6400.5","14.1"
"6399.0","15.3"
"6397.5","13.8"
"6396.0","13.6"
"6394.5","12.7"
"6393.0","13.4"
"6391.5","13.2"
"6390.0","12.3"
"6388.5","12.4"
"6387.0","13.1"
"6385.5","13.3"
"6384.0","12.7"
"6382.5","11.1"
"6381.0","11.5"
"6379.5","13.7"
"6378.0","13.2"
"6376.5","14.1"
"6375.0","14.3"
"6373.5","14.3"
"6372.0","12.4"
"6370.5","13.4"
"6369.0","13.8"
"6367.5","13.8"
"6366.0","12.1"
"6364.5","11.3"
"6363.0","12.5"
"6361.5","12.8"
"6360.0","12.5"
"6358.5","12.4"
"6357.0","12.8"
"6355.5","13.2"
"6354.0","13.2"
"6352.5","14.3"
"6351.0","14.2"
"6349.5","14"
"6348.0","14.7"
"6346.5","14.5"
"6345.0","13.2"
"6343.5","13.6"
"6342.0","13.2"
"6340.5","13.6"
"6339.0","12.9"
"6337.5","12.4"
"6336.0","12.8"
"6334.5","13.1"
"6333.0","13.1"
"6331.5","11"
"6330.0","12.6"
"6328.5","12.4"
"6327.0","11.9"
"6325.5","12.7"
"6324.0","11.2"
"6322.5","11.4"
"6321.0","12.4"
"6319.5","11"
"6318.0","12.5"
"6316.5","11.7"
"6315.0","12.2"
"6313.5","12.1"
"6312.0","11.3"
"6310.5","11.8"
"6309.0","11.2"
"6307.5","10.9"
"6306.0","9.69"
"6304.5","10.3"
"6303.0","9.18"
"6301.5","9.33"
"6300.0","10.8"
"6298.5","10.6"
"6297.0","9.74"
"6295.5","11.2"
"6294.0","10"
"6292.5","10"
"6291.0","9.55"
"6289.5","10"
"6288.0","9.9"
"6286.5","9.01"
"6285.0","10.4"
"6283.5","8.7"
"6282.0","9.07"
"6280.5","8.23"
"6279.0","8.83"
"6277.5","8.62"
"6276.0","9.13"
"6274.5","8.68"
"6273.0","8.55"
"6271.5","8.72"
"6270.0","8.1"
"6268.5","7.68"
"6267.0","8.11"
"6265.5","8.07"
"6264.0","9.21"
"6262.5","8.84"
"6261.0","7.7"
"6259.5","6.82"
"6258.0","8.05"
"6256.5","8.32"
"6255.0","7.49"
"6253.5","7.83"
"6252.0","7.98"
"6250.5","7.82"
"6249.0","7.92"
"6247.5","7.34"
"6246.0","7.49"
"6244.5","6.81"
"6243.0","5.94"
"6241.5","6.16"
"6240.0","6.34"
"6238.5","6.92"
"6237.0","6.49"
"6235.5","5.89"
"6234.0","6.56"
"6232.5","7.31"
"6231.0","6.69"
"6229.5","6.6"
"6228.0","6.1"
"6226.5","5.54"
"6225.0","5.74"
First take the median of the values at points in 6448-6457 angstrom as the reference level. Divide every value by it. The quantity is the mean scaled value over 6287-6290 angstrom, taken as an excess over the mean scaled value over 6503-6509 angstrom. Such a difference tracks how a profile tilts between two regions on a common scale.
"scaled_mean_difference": -0.54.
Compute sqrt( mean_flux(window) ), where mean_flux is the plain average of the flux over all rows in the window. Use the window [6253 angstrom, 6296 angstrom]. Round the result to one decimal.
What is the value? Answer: 3.0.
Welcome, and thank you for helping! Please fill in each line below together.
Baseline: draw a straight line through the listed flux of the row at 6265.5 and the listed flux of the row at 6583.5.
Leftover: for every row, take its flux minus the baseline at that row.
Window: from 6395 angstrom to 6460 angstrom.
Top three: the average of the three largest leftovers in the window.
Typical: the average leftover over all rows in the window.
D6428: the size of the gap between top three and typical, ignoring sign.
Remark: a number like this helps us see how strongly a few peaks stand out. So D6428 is 1.5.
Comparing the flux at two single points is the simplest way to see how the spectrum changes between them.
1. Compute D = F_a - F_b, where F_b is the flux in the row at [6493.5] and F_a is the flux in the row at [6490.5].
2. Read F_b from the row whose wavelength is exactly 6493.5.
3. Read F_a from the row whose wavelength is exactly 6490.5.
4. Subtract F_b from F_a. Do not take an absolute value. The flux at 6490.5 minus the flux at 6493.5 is 2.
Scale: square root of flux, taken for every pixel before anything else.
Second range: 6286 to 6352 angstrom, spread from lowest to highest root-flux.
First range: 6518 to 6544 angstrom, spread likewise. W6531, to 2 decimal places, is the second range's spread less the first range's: 0.44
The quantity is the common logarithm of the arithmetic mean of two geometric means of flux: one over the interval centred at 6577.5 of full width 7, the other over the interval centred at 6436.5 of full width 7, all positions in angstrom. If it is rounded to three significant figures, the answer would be 1.22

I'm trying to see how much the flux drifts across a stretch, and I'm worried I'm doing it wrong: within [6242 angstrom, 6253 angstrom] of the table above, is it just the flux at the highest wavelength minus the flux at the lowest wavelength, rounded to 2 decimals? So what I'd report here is 2.04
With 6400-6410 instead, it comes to 1.80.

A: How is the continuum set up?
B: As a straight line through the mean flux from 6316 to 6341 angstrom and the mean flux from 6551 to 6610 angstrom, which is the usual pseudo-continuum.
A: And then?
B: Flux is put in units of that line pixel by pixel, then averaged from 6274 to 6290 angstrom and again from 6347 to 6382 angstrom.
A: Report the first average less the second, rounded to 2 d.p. -0.20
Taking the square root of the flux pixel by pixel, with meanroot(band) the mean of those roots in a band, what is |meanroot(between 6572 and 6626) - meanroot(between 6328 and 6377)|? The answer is 0.53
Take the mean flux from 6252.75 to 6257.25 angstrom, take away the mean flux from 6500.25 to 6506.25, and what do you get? -10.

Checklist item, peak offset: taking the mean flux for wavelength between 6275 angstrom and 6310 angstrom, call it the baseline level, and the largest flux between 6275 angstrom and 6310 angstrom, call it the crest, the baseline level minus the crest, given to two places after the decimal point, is -1.44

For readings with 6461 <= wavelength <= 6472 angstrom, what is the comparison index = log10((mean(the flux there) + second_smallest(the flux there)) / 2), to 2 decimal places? 1.24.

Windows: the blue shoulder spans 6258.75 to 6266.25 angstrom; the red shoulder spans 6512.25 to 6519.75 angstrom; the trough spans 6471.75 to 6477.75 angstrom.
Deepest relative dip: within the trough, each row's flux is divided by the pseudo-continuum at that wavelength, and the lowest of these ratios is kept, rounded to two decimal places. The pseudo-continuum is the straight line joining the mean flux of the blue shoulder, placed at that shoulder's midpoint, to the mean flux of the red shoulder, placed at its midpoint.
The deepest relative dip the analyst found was 0.93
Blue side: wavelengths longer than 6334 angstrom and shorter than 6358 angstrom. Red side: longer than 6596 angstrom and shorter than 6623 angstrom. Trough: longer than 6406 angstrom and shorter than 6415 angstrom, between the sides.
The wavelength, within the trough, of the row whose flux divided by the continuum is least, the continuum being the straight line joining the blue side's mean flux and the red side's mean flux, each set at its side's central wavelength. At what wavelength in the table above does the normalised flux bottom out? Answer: 6414.0 angstrom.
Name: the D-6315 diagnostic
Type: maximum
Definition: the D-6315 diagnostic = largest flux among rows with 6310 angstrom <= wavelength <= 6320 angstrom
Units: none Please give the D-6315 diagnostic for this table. 12.5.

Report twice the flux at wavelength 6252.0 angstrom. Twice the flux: 16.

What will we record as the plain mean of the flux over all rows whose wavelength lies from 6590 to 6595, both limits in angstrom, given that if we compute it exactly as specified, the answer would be 18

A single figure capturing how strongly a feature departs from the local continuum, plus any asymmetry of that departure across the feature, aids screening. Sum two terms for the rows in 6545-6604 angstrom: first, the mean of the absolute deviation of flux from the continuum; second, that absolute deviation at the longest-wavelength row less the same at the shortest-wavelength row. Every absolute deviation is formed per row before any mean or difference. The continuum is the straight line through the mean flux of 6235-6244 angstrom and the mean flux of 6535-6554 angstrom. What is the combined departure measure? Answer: 9.0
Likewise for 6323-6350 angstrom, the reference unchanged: 3.7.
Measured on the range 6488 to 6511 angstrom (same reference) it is 1.4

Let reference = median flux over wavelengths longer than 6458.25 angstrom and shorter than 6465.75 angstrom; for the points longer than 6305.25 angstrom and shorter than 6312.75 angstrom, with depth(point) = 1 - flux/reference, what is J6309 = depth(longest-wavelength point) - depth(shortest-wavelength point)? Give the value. -0.10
